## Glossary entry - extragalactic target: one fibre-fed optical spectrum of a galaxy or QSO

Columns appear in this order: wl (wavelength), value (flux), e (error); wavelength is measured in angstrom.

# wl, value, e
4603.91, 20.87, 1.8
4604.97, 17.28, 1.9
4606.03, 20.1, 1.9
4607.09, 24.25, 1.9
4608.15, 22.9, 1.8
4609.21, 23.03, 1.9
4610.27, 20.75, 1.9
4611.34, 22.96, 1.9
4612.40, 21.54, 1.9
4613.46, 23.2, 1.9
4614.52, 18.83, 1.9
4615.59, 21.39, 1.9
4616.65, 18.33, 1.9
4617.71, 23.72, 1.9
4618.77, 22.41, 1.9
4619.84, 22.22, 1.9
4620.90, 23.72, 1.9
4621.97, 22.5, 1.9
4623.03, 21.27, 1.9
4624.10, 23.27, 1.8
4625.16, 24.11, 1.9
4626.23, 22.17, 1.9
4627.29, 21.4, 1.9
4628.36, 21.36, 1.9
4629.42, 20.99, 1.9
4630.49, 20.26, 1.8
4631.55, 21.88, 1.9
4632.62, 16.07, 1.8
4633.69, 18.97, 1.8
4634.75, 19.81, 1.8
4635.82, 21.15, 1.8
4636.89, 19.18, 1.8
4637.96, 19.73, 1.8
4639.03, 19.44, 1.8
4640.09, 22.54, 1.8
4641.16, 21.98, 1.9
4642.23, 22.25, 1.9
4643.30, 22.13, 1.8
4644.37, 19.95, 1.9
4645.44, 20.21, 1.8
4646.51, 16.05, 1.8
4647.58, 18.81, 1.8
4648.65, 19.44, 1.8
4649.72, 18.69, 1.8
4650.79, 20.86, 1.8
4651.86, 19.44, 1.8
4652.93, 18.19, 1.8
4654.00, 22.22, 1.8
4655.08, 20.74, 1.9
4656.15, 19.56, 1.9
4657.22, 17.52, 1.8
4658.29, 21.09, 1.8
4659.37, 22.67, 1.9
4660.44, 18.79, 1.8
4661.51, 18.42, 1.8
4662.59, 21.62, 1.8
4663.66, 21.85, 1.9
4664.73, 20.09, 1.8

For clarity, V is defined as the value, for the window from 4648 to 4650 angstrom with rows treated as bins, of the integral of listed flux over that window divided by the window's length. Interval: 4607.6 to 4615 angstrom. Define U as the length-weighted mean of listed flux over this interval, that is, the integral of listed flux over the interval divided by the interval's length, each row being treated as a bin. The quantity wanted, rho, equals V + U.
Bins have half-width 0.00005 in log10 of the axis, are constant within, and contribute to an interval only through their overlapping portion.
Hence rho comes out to 41.0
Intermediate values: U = 21.9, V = 19.1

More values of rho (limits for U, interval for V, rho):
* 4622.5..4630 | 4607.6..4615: 44.0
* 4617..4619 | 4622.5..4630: 44.9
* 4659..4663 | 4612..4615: 41.5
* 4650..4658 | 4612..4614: 42.3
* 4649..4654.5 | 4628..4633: 40.1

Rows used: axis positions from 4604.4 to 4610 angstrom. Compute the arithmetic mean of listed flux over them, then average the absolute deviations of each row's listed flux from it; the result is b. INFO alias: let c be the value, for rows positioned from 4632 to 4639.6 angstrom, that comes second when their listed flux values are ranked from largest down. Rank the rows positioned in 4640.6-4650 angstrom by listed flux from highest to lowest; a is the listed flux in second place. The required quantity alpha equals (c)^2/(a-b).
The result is 19.7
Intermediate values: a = 22.13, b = 2.3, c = 19.81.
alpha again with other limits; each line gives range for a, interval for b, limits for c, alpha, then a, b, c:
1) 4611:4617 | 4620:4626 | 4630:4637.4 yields 20.3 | 22.96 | 0.9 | 21.15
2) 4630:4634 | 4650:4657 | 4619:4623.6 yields 26.4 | 20.26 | 1.1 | 22.5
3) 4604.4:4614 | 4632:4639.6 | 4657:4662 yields 20.0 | 23.2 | 1.0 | 21.09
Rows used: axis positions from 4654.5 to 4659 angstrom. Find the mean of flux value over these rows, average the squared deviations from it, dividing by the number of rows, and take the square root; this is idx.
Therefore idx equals 1.4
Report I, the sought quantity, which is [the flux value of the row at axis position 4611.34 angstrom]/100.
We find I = 0.230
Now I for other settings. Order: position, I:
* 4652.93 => 0.182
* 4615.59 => 0.214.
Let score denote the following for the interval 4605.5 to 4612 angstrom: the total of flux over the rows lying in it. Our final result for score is 134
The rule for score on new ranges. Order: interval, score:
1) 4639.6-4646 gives 129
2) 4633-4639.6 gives 118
